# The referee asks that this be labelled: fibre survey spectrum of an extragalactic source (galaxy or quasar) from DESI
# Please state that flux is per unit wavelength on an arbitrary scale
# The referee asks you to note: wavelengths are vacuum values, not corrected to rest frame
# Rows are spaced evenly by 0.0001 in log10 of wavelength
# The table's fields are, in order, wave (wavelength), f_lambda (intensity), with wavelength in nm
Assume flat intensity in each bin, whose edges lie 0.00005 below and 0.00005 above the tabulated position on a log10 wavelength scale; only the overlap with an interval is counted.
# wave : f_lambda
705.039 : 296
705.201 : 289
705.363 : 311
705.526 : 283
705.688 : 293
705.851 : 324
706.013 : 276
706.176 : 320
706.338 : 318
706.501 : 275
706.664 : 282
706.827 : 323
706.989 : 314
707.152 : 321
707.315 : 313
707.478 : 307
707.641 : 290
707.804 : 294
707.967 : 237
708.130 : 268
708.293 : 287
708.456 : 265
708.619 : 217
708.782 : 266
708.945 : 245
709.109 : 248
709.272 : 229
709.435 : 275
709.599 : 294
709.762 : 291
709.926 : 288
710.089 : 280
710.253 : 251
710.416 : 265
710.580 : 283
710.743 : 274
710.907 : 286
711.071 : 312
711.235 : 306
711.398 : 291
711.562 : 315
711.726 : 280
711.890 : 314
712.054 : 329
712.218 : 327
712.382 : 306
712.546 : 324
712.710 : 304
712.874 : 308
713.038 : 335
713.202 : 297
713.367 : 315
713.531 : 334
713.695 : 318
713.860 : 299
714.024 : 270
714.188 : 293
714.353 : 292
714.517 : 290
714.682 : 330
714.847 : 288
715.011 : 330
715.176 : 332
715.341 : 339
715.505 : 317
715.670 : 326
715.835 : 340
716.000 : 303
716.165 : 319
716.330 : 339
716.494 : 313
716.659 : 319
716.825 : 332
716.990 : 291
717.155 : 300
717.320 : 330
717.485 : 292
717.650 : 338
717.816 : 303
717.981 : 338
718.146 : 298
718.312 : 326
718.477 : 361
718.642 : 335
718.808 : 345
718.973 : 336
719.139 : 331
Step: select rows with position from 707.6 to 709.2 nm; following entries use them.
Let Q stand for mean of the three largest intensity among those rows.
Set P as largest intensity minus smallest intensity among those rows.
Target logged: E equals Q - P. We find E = 213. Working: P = 77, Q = 290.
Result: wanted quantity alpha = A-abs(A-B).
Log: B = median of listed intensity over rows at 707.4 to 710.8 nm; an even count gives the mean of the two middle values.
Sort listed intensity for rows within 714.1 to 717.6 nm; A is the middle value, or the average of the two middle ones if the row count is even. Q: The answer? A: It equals 274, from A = 319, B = 274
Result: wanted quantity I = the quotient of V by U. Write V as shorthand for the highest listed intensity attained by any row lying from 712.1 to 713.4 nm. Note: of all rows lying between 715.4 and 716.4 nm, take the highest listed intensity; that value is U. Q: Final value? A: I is 0.99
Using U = 340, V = 335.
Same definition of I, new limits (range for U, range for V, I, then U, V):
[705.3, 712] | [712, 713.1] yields 1.03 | 324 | 335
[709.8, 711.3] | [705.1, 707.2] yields 1.04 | 312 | 324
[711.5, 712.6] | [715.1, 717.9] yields 1.03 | 329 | 340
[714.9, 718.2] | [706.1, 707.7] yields 0.95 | 340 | 323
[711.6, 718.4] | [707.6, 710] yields 0.86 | 340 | 294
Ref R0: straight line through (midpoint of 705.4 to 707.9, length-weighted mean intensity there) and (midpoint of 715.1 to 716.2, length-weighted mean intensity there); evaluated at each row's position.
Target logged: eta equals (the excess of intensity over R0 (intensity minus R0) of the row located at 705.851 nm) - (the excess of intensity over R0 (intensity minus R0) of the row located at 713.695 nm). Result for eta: 26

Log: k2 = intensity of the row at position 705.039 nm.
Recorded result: 296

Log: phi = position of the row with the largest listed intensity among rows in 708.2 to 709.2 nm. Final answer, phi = 708.293 nm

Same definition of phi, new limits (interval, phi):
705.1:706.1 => 705.851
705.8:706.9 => 705.851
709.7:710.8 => 709.762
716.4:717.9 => 717.650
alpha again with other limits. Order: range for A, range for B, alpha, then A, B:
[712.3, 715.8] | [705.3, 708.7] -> 293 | 315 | 293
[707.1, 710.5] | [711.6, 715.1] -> 242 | 275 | 308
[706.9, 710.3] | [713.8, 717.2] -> 243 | 280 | 317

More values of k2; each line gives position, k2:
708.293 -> 287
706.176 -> 320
